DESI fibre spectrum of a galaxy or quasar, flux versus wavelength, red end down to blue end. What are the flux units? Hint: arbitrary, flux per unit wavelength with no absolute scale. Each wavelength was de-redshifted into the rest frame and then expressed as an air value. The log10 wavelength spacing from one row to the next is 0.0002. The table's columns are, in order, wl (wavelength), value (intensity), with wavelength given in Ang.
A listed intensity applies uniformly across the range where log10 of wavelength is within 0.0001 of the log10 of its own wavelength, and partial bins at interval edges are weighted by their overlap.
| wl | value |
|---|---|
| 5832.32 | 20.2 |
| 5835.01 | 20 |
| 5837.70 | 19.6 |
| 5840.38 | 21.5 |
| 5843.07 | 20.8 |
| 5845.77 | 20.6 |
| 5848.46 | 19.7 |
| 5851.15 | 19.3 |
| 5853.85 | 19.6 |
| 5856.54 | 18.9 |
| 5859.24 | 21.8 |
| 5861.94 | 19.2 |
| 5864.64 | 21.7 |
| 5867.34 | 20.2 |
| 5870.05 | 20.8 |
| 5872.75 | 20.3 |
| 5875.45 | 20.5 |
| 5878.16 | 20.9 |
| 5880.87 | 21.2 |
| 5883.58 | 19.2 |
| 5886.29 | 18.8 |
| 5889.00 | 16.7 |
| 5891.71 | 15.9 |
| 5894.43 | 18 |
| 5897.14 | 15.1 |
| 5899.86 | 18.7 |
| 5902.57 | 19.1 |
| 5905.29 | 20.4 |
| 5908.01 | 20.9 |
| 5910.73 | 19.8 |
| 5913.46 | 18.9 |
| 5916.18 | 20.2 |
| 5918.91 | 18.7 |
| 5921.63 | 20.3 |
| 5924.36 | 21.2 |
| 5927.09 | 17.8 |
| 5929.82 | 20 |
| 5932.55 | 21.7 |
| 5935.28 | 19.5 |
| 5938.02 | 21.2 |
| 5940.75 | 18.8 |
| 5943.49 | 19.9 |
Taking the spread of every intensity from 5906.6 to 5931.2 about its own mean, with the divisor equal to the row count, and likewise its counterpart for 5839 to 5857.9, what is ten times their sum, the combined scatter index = 19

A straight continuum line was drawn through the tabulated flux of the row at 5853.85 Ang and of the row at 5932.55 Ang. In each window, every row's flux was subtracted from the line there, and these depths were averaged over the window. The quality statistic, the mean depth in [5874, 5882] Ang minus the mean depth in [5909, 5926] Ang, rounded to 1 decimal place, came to -2.1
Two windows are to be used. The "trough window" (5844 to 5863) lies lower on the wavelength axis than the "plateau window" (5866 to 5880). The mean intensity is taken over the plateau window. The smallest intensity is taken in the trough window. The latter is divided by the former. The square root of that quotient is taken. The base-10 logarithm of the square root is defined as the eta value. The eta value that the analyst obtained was -0.018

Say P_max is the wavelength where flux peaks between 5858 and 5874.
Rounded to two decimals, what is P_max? 5859.24 Ang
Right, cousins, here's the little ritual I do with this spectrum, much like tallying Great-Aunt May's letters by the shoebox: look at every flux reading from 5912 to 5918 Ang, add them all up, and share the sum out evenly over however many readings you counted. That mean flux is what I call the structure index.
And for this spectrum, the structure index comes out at 19.5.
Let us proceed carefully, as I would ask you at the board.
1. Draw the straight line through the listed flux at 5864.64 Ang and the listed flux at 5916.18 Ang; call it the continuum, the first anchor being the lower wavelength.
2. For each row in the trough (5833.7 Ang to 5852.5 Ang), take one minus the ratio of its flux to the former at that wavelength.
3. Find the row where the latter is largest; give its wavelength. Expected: 5837.70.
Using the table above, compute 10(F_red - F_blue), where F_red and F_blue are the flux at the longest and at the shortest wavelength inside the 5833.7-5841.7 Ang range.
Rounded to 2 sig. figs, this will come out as 15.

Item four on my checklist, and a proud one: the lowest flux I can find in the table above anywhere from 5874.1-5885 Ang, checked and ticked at 19.2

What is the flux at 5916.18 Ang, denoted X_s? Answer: 20.2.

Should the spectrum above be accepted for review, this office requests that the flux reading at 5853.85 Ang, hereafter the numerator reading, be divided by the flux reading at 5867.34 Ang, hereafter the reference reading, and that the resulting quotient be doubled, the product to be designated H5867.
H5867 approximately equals 1.9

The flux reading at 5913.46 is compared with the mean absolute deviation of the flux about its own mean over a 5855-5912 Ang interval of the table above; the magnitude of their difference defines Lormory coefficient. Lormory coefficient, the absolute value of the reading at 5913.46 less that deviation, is 17.5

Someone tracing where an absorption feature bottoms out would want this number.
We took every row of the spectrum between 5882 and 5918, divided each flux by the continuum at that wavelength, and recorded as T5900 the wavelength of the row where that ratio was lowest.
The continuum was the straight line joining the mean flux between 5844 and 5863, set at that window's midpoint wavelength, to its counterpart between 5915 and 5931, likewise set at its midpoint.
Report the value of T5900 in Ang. 5897.14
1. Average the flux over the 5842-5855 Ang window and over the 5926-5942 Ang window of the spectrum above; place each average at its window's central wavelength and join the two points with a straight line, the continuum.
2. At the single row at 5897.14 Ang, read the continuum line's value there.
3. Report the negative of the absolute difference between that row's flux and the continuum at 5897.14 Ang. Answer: -4.8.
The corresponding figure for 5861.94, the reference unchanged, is -0.8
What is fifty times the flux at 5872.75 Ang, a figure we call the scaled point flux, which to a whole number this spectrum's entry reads 1015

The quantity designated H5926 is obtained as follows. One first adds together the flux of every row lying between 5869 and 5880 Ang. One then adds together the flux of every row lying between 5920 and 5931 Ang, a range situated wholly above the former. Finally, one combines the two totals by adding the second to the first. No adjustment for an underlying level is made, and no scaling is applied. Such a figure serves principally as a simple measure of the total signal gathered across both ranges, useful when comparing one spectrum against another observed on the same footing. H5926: 162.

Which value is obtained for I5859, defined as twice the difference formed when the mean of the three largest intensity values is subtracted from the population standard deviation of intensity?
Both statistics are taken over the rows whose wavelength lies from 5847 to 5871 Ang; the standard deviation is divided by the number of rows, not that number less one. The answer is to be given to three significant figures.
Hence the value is -40.8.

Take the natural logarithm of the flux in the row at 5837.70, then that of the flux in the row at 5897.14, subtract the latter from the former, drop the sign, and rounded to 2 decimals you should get 0.26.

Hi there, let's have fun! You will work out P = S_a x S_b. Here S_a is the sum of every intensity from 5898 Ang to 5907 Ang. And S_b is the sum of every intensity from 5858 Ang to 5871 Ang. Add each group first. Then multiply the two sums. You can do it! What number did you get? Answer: 6035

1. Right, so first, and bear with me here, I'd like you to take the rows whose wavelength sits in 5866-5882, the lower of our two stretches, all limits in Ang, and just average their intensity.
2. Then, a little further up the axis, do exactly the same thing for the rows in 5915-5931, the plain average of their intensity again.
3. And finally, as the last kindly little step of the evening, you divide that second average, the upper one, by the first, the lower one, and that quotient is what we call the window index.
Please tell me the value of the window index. 0.95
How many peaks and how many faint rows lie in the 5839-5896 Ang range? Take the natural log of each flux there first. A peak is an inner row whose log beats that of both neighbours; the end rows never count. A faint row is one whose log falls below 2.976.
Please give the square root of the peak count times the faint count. 7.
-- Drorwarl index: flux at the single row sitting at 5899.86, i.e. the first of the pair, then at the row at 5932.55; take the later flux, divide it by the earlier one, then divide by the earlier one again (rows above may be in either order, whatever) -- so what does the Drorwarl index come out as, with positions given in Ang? 0.062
